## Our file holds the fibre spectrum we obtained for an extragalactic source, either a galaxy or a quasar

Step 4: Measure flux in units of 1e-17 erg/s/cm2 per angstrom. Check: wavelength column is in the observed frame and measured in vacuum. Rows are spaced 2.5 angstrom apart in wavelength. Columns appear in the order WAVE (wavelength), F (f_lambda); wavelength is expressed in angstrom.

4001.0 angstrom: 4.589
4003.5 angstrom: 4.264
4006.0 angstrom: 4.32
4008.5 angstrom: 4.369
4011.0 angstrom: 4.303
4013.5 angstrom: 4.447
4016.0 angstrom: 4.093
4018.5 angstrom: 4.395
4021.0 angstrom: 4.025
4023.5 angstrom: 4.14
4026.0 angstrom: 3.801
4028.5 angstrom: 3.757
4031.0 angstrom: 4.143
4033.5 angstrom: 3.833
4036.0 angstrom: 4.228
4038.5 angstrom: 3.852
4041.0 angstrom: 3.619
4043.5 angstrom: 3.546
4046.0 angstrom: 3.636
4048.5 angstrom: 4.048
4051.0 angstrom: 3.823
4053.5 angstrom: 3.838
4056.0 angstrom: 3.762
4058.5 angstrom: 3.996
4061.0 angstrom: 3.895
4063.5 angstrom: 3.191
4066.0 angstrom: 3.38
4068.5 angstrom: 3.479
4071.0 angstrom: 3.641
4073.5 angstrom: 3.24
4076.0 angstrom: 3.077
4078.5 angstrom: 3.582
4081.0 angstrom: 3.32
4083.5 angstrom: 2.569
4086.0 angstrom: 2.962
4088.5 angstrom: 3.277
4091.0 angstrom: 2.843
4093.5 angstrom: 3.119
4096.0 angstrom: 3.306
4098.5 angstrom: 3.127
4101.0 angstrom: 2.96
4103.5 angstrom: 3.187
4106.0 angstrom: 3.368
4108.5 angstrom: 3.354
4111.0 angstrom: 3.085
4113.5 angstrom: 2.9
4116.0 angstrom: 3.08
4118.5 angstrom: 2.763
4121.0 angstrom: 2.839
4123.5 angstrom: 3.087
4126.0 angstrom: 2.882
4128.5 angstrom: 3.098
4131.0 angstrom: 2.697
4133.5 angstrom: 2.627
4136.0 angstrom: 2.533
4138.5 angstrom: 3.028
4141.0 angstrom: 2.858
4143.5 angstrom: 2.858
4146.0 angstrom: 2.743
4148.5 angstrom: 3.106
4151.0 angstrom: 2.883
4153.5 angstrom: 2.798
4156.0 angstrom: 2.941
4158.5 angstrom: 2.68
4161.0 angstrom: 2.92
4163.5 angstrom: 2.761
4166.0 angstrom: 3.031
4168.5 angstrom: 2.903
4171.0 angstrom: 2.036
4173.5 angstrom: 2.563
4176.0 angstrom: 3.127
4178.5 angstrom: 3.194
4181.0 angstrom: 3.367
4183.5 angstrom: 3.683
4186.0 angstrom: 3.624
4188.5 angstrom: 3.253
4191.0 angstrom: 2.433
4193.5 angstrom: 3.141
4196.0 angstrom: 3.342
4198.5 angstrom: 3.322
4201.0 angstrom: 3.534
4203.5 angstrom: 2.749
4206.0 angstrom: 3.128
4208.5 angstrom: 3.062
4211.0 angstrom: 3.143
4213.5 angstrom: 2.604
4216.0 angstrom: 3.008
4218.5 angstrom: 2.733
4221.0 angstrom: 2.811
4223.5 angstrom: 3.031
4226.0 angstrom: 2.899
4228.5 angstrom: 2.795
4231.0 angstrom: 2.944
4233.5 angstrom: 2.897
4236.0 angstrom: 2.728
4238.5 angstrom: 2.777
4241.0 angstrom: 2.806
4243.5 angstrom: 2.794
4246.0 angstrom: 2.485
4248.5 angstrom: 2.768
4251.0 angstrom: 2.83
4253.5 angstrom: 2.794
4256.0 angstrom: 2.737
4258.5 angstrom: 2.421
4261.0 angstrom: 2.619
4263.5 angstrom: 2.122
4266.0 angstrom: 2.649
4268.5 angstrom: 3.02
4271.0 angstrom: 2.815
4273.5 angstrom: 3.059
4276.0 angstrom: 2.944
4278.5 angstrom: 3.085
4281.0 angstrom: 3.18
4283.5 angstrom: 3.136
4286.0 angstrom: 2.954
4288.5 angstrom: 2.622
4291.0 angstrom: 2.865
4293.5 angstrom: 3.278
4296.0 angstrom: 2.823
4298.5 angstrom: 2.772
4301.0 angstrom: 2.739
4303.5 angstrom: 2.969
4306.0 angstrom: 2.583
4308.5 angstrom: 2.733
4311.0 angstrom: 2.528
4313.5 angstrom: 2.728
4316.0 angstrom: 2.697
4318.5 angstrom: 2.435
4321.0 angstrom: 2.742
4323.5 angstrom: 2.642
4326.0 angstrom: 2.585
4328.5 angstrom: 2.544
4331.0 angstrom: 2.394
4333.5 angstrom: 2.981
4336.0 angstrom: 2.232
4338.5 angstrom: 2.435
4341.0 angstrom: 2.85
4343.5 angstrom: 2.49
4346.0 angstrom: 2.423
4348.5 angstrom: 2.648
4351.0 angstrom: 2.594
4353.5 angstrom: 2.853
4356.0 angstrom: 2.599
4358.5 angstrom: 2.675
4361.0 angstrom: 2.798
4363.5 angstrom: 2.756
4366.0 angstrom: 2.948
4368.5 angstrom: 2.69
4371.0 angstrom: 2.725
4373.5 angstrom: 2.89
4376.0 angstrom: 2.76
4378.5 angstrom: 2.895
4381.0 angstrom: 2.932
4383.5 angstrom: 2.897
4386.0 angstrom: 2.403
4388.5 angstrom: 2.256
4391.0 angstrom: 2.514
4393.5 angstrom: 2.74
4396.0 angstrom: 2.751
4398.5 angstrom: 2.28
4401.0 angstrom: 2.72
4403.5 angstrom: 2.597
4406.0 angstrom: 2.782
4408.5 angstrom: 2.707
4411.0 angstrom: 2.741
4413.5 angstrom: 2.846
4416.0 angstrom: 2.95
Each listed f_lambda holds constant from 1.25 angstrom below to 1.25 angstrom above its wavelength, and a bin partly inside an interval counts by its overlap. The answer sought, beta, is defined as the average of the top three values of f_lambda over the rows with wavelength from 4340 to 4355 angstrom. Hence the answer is 2.78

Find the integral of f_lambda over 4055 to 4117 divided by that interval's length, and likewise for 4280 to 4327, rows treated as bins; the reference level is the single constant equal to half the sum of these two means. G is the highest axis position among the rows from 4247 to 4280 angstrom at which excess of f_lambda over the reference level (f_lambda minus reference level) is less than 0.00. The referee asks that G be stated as 4276.0 angstrom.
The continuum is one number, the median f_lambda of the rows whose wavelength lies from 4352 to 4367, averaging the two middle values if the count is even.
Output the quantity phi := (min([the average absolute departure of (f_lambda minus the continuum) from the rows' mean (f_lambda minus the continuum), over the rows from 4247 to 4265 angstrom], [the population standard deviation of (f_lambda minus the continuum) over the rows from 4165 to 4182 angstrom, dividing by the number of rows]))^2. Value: 0.038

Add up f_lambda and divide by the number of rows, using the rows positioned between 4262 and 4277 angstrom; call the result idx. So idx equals 2.77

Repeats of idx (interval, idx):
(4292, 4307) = 2.86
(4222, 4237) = 2.88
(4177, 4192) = 3.26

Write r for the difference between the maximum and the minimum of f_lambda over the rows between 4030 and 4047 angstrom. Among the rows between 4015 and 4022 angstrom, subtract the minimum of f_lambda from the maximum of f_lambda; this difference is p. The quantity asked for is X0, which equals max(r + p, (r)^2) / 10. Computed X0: 0.105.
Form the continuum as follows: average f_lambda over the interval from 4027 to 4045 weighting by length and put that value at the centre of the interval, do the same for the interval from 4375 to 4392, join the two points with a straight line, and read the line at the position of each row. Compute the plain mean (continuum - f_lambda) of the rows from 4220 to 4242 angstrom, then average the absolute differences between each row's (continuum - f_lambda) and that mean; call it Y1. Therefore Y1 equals 0.07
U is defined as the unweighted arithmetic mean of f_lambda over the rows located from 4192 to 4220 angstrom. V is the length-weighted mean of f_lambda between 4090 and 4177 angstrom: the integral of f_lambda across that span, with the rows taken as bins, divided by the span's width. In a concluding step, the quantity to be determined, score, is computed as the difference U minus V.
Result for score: 0.15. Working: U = 3.07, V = 2.92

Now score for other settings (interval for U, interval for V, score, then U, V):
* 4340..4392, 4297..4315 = -0.03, 2.70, 2.72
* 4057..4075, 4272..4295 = 0.54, 3.55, 3.01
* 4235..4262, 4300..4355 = 0.08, 2.71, 2.63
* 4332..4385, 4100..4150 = -0.23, 2.72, 2.95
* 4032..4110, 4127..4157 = 0.61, 3.45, 2.85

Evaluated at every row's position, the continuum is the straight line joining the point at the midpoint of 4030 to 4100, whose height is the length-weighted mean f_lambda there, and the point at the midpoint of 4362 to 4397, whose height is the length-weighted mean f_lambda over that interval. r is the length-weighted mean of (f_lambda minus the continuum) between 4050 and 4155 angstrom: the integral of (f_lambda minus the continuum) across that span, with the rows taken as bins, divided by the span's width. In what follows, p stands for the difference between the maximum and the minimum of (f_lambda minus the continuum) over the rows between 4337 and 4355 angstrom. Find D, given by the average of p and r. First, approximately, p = 0.46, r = -0.27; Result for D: 0.1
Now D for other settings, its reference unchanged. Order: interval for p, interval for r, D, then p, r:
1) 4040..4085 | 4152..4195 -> 0.6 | 1.39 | -0.27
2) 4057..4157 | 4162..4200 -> 0.6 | 1.36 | -0.16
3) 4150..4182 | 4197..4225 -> 0.6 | 1.36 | -0.13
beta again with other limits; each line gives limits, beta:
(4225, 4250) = 2.91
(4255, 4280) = 3.05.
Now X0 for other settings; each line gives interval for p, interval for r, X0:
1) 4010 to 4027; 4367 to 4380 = 0.085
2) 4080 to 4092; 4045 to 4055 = 0.116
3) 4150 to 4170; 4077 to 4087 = 0.136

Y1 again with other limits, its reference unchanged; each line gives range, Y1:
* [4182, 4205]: 0.30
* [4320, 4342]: 0.18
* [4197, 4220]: 0.22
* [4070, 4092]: 0.26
